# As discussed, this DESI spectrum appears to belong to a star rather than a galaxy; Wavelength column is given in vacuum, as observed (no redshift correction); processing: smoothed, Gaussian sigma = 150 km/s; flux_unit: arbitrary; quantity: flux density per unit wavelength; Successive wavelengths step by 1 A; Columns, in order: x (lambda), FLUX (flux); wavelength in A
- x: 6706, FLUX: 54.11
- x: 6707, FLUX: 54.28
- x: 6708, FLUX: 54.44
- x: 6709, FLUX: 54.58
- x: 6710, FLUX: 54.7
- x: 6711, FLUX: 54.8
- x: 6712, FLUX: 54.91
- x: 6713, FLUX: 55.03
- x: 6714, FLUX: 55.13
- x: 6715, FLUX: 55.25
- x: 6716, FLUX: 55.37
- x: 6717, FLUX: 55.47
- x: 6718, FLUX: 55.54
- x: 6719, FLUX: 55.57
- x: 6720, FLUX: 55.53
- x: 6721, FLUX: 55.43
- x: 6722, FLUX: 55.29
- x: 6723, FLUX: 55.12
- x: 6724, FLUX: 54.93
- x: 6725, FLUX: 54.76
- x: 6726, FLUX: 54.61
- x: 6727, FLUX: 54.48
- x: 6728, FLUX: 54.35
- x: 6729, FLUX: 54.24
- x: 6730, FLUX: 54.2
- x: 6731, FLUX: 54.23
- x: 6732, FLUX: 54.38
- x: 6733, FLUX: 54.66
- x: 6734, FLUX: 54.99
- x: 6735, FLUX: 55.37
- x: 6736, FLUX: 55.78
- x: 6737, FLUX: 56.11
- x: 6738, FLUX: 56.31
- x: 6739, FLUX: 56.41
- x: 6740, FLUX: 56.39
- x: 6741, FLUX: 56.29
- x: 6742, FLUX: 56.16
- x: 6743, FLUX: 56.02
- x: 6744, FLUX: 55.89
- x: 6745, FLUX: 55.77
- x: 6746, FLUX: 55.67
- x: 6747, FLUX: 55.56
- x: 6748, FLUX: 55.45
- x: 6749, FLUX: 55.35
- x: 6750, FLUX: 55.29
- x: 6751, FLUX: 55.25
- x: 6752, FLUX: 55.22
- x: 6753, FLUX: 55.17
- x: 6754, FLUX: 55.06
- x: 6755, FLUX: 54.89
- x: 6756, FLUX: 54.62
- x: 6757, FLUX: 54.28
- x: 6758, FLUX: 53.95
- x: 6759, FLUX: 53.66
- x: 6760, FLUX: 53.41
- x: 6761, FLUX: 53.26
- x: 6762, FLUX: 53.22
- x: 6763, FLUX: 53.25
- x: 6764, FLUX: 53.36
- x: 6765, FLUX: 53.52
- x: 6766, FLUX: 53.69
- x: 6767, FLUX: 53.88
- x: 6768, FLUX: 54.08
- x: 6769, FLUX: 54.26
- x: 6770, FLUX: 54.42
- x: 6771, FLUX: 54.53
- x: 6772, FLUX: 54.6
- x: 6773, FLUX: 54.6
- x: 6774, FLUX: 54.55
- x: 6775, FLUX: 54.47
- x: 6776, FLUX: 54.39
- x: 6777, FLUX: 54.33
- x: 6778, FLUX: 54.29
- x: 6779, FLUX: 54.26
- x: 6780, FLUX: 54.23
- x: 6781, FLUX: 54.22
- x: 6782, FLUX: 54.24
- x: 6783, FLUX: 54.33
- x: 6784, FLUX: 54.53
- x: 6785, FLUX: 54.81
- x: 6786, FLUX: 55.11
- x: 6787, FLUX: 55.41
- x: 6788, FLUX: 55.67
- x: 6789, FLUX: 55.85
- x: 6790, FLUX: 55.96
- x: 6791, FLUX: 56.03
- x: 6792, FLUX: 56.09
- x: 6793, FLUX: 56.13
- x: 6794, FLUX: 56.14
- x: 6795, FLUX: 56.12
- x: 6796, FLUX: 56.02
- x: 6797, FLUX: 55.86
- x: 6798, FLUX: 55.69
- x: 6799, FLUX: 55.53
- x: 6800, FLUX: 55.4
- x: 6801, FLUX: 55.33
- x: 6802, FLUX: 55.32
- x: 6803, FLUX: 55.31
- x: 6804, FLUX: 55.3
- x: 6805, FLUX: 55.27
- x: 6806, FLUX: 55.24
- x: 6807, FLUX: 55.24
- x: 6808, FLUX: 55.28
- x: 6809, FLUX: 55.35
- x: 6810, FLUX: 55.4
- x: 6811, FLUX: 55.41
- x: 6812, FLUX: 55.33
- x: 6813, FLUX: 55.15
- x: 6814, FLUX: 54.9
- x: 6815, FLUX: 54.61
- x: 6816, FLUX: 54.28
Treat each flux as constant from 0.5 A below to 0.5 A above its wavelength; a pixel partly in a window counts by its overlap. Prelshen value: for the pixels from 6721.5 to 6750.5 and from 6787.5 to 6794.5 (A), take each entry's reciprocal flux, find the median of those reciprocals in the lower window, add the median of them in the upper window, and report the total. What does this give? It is 0.0359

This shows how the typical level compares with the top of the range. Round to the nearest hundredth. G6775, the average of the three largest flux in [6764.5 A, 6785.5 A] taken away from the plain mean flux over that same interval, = -0.37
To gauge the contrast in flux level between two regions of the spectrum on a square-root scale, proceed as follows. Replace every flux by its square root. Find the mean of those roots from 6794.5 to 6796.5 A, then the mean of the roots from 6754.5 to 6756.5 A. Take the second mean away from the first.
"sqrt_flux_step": 0.088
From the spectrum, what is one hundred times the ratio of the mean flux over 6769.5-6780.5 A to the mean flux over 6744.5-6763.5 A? 99.6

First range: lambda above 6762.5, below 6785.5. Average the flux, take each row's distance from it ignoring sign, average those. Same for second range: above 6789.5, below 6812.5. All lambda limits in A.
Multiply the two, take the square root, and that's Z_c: 0.31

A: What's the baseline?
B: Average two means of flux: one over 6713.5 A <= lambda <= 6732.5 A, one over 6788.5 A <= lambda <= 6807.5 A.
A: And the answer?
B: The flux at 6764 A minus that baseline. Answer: -1.95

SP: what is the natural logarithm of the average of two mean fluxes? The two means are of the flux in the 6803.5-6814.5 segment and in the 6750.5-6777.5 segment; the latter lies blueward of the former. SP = 4.00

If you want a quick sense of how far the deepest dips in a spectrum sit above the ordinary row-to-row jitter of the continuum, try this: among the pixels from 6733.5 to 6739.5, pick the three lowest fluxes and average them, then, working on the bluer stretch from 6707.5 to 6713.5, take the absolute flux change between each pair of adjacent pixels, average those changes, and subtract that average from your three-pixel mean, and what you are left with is 55.3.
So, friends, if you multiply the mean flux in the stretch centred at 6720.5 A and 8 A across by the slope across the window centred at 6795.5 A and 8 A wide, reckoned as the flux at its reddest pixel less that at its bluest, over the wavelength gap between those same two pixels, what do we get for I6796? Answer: -4.4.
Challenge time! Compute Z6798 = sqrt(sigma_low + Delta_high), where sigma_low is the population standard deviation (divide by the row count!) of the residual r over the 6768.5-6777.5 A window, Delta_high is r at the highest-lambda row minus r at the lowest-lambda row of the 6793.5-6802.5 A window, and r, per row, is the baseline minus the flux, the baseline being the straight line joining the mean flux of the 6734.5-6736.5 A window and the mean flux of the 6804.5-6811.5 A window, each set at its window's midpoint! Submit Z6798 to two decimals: 0.95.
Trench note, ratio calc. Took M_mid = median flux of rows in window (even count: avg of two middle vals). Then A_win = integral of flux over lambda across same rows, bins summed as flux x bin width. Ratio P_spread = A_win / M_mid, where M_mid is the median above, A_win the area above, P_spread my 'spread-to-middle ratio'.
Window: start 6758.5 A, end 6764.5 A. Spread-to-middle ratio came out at 6.01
